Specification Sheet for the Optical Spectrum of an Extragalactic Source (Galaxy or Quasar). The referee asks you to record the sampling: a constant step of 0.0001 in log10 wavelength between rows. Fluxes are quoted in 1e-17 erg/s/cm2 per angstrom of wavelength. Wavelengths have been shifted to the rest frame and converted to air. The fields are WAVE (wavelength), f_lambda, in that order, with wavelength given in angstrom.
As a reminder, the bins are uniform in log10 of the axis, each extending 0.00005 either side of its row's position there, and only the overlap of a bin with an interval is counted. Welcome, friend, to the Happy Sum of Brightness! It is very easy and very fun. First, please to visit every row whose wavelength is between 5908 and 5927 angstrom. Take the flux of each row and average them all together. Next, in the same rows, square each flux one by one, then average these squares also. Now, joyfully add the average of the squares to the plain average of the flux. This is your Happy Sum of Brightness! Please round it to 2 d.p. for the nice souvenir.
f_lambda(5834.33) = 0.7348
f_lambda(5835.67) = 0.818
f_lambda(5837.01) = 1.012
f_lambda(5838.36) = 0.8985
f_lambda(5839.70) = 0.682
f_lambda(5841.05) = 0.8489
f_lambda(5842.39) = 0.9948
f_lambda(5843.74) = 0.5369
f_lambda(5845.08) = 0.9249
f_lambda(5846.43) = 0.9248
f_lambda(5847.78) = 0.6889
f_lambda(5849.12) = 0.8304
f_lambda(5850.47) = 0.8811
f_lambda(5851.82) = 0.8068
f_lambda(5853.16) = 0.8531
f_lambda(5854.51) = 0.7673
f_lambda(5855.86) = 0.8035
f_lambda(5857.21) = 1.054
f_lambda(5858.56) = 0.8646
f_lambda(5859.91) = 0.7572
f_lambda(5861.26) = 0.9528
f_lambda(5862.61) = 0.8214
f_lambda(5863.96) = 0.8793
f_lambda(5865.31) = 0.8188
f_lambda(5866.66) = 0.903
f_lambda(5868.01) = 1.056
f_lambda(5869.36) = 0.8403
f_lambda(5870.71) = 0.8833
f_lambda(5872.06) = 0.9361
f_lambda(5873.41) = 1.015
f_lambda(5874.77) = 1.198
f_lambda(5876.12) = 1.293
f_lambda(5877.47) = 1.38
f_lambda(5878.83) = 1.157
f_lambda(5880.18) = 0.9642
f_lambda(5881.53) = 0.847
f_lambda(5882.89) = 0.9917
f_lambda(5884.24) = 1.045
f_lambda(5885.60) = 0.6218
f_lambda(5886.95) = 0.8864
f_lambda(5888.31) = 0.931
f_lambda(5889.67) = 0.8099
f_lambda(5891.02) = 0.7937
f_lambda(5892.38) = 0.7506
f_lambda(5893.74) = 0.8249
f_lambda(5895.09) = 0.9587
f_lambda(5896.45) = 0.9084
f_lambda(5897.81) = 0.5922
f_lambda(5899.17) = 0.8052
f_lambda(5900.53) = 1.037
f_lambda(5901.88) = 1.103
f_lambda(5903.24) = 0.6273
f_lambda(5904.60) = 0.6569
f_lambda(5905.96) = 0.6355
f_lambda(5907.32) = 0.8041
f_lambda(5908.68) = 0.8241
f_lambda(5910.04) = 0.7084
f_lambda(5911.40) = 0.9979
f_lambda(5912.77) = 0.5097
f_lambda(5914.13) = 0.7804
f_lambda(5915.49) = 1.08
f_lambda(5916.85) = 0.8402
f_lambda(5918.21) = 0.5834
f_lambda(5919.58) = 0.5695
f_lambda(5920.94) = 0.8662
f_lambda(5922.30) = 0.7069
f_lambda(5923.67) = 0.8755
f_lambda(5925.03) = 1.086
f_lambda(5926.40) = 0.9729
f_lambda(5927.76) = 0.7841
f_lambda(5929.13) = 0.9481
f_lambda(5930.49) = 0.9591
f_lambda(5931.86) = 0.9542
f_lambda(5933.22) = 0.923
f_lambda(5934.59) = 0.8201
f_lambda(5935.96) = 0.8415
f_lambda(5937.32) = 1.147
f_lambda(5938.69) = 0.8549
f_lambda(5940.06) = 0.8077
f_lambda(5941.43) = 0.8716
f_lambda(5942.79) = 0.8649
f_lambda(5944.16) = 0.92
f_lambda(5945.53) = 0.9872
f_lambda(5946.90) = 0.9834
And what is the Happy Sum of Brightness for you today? 1.51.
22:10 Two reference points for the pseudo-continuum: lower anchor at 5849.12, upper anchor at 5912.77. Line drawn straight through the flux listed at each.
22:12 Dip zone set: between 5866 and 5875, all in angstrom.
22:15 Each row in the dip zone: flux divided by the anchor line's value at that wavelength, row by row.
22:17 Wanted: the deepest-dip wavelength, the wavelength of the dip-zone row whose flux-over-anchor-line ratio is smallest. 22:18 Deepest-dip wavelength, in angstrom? 5869.36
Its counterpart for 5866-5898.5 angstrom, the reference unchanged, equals 5885.60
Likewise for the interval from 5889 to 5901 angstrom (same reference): 5897.81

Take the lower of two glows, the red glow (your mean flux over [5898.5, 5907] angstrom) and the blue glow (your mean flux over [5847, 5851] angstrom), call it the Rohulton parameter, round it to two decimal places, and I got 0.80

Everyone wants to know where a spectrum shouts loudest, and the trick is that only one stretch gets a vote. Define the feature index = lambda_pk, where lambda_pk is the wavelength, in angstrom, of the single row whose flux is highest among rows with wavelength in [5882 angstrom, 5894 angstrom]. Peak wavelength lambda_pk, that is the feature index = 5884.24 angstrom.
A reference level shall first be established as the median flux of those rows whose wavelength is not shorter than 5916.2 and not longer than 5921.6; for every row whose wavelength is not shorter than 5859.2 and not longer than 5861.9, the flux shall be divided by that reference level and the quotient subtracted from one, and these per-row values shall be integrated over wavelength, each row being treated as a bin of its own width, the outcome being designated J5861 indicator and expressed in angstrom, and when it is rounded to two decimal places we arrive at -0.54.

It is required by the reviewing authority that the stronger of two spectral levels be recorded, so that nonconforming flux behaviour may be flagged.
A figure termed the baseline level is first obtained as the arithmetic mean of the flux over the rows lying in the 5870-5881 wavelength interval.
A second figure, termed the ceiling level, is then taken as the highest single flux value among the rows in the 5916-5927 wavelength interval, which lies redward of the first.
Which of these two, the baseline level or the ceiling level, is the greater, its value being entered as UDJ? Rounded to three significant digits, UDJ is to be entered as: 1.10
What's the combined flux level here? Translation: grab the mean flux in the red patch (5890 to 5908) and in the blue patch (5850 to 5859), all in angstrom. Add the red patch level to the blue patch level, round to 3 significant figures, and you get 1.67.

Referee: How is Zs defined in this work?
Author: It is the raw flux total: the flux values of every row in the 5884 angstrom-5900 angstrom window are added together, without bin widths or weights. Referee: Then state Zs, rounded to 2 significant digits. 9.9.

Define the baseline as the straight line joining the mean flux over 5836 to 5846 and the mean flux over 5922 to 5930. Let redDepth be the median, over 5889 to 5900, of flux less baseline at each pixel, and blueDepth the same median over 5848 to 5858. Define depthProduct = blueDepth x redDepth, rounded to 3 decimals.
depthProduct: 0.001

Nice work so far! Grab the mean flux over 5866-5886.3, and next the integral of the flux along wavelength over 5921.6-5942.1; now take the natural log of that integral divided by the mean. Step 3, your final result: 2.91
